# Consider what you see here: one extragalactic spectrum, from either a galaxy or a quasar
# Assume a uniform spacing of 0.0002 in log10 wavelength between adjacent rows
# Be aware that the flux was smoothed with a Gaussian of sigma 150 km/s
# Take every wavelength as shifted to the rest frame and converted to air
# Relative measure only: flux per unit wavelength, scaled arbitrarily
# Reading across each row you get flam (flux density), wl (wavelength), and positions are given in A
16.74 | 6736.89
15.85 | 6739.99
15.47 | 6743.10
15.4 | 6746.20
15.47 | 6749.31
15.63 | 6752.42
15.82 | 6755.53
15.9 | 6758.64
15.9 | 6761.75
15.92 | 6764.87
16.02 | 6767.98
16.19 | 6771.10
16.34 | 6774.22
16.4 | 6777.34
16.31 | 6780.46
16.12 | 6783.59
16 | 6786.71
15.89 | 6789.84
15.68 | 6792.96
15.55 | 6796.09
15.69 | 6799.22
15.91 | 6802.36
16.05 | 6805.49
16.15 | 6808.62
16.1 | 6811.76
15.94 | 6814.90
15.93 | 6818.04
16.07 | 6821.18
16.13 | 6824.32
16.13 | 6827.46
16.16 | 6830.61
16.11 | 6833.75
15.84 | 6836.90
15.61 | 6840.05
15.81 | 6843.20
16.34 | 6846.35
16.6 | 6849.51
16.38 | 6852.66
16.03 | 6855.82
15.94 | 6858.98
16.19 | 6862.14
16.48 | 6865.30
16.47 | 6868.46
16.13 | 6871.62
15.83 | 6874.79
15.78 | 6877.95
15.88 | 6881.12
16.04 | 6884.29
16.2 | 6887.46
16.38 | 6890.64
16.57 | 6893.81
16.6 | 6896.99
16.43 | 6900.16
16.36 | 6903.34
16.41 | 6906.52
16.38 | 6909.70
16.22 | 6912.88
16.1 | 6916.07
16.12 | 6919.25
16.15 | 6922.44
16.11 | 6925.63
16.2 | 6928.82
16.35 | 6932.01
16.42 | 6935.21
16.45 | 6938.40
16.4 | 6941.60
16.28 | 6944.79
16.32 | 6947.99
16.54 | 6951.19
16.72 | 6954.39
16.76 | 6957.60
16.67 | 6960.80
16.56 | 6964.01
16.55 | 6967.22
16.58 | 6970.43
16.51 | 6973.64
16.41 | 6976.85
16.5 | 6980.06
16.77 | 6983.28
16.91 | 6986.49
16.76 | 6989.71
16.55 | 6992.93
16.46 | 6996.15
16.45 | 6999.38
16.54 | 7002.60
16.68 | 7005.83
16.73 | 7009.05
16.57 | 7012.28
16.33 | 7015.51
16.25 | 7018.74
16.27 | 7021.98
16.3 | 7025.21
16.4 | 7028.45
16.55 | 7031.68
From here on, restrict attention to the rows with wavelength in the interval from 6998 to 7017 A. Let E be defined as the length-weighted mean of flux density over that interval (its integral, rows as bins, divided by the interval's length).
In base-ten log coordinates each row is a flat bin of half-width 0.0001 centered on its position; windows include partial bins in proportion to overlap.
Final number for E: 16.56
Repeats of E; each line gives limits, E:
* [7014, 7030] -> 16.30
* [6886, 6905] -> 16.42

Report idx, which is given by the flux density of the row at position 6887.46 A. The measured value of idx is 16.2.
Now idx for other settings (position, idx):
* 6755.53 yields 15.82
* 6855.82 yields 16.03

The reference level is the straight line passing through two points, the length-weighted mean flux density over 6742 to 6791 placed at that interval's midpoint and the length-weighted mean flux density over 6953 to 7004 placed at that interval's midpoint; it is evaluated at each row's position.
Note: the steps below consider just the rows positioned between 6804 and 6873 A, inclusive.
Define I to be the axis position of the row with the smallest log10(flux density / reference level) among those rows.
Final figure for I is 6840.05 A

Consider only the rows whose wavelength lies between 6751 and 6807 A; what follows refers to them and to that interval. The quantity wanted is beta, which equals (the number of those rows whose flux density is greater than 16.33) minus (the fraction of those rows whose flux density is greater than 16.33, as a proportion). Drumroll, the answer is 2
